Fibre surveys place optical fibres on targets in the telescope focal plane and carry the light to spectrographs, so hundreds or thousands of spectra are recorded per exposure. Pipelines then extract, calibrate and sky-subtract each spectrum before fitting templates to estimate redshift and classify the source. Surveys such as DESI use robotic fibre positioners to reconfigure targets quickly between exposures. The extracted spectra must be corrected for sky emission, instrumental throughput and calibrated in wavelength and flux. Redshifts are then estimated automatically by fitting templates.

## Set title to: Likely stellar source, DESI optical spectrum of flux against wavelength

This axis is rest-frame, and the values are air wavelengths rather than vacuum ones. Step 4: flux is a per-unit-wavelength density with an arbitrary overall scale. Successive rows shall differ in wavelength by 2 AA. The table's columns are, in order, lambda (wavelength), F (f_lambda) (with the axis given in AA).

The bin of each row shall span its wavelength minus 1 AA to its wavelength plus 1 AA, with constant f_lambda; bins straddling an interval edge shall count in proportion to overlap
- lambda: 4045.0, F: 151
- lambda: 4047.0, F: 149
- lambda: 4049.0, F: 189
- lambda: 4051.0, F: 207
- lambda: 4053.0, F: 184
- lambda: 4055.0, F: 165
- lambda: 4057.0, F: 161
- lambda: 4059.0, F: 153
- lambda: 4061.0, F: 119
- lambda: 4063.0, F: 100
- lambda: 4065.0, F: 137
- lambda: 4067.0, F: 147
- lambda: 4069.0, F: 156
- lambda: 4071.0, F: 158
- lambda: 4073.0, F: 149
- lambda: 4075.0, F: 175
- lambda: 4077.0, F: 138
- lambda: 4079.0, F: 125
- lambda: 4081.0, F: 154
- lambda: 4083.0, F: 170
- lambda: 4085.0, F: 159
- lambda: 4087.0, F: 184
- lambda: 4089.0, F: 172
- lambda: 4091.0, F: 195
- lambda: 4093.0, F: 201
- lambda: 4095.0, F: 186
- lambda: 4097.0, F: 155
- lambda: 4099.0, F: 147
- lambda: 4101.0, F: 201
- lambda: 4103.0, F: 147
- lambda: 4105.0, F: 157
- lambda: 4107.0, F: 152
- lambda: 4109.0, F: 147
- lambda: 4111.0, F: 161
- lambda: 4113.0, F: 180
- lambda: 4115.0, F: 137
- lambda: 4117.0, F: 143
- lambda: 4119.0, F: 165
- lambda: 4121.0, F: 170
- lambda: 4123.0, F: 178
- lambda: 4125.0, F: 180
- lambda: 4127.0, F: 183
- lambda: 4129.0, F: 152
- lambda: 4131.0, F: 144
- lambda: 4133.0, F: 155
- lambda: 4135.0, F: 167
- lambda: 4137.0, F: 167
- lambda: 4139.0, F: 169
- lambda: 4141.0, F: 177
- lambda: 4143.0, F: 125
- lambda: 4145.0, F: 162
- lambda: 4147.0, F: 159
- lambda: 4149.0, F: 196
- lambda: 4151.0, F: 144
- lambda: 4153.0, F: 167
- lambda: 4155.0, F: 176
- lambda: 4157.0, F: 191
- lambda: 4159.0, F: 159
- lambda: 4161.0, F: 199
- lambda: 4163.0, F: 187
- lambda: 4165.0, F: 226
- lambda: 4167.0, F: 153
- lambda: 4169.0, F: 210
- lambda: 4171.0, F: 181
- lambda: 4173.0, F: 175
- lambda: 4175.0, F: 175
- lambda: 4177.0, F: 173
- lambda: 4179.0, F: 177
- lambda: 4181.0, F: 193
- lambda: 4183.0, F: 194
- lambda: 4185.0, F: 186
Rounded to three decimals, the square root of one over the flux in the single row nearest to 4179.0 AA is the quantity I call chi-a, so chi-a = 0.075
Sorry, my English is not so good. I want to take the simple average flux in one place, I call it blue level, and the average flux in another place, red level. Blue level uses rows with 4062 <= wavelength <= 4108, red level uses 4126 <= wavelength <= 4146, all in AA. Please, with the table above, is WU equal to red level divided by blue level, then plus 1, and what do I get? 2.00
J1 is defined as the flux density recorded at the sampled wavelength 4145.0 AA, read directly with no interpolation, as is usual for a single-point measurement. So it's 162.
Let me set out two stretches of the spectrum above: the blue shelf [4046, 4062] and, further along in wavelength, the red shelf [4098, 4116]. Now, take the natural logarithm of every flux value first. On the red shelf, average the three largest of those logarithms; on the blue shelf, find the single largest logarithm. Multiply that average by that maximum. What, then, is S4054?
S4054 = 27.7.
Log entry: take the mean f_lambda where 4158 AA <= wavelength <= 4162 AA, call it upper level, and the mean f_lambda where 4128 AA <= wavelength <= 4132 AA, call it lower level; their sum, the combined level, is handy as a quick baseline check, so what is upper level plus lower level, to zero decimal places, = 327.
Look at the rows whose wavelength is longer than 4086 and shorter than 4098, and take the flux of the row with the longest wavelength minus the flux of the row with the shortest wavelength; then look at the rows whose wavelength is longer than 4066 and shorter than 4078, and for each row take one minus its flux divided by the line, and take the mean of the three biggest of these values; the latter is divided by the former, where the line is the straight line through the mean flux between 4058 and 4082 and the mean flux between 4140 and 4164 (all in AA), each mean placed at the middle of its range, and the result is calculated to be 0.000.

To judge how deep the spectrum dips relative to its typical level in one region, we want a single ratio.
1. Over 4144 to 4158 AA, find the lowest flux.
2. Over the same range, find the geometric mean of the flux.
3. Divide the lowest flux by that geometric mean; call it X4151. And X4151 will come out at 0.85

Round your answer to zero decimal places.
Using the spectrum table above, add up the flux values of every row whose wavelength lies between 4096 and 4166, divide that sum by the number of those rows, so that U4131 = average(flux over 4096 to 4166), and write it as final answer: 166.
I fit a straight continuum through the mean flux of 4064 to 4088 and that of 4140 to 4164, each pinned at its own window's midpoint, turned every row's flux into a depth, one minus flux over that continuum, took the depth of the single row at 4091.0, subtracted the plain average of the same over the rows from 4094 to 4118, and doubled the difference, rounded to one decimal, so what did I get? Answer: -0.5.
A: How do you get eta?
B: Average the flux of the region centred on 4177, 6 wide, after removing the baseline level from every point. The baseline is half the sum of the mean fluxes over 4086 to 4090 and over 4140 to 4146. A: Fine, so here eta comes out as 9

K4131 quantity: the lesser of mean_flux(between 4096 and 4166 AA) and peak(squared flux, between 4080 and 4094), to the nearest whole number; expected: 166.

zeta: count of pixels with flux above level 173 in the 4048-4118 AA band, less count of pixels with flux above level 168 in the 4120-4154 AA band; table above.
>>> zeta 3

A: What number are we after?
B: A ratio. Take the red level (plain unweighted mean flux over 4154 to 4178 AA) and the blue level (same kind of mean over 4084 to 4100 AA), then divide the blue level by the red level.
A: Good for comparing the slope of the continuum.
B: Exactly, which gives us 0.95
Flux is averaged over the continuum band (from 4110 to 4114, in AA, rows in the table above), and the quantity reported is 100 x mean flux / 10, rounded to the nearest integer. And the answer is 1705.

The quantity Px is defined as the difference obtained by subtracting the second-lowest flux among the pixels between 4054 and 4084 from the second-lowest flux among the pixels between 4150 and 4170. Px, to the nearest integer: 34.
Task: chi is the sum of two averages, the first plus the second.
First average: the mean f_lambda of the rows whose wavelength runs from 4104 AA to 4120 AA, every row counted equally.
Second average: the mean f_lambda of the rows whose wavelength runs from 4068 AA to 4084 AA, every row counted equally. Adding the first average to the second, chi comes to 308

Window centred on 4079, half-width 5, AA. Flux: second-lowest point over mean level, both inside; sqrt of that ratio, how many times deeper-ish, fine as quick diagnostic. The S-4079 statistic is 0.95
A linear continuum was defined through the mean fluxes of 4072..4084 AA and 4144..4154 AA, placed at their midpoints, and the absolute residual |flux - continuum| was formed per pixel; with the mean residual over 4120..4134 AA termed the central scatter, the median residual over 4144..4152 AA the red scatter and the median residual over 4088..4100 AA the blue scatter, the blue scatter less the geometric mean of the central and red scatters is 10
